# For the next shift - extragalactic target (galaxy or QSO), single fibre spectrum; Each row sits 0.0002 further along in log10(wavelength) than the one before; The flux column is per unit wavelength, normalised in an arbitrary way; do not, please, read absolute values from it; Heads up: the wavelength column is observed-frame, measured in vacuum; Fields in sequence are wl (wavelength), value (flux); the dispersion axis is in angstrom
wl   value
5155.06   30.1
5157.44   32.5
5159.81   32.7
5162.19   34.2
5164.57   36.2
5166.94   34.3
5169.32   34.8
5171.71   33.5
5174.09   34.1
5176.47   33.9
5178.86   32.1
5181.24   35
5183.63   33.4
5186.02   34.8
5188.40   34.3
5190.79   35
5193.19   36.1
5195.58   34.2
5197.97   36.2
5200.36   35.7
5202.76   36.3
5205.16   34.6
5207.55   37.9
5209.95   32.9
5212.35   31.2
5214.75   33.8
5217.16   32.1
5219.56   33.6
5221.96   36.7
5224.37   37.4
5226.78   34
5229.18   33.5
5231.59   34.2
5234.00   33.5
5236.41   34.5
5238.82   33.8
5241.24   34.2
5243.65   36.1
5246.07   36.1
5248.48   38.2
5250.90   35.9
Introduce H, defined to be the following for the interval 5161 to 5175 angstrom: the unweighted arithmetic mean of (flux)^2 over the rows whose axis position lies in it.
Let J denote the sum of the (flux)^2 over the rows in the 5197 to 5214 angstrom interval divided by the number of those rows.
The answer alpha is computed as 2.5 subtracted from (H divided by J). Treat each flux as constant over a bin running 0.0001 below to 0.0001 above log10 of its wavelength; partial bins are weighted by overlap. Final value -1.53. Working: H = 1192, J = 1227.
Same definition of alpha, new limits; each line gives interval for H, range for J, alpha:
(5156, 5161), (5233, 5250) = -1.64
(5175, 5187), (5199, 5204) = -1.62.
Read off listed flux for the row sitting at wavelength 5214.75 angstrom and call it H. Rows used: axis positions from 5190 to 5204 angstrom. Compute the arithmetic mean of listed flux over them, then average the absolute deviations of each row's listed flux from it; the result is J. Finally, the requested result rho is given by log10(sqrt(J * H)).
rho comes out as 0.67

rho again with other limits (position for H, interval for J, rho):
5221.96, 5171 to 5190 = 0.69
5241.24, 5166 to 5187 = 0.68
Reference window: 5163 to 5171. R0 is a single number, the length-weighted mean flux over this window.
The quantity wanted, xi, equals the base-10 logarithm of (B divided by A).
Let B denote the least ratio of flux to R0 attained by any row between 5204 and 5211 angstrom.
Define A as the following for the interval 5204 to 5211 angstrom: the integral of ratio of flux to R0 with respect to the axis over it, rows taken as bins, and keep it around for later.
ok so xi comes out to -0.875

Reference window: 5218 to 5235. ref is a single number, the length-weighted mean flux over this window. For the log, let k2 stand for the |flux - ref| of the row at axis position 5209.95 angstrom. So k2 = 1.8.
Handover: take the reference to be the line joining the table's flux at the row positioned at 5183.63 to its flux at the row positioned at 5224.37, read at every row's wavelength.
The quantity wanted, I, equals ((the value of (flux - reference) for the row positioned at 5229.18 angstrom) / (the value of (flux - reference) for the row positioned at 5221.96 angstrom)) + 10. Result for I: 19.4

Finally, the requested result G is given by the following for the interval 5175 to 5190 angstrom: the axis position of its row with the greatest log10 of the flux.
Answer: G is 5181.24 angstrom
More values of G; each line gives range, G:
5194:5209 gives 5207.55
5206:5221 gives 5207.55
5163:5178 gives 5164.57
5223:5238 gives 5224.37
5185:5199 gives 5197.97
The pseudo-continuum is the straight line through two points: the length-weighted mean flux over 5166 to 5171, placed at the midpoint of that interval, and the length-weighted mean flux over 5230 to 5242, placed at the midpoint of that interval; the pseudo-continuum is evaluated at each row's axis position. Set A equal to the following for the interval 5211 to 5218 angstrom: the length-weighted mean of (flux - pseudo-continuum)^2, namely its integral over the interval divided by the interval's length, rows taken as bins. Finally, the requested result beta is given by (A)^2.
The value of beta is 18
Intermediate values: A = 4.2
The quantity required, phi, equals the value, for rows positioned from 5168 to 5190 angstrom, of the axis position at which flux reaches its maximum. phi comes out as 5181.24 angstrom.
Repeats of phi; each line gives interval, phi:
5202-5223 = 5207.55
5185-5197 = 5193.19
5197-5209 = 5207.55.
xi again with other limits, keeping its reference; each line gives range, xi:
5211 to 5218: -0.861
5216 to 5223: -0.872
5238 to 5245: -0.857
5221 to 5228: -0.870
